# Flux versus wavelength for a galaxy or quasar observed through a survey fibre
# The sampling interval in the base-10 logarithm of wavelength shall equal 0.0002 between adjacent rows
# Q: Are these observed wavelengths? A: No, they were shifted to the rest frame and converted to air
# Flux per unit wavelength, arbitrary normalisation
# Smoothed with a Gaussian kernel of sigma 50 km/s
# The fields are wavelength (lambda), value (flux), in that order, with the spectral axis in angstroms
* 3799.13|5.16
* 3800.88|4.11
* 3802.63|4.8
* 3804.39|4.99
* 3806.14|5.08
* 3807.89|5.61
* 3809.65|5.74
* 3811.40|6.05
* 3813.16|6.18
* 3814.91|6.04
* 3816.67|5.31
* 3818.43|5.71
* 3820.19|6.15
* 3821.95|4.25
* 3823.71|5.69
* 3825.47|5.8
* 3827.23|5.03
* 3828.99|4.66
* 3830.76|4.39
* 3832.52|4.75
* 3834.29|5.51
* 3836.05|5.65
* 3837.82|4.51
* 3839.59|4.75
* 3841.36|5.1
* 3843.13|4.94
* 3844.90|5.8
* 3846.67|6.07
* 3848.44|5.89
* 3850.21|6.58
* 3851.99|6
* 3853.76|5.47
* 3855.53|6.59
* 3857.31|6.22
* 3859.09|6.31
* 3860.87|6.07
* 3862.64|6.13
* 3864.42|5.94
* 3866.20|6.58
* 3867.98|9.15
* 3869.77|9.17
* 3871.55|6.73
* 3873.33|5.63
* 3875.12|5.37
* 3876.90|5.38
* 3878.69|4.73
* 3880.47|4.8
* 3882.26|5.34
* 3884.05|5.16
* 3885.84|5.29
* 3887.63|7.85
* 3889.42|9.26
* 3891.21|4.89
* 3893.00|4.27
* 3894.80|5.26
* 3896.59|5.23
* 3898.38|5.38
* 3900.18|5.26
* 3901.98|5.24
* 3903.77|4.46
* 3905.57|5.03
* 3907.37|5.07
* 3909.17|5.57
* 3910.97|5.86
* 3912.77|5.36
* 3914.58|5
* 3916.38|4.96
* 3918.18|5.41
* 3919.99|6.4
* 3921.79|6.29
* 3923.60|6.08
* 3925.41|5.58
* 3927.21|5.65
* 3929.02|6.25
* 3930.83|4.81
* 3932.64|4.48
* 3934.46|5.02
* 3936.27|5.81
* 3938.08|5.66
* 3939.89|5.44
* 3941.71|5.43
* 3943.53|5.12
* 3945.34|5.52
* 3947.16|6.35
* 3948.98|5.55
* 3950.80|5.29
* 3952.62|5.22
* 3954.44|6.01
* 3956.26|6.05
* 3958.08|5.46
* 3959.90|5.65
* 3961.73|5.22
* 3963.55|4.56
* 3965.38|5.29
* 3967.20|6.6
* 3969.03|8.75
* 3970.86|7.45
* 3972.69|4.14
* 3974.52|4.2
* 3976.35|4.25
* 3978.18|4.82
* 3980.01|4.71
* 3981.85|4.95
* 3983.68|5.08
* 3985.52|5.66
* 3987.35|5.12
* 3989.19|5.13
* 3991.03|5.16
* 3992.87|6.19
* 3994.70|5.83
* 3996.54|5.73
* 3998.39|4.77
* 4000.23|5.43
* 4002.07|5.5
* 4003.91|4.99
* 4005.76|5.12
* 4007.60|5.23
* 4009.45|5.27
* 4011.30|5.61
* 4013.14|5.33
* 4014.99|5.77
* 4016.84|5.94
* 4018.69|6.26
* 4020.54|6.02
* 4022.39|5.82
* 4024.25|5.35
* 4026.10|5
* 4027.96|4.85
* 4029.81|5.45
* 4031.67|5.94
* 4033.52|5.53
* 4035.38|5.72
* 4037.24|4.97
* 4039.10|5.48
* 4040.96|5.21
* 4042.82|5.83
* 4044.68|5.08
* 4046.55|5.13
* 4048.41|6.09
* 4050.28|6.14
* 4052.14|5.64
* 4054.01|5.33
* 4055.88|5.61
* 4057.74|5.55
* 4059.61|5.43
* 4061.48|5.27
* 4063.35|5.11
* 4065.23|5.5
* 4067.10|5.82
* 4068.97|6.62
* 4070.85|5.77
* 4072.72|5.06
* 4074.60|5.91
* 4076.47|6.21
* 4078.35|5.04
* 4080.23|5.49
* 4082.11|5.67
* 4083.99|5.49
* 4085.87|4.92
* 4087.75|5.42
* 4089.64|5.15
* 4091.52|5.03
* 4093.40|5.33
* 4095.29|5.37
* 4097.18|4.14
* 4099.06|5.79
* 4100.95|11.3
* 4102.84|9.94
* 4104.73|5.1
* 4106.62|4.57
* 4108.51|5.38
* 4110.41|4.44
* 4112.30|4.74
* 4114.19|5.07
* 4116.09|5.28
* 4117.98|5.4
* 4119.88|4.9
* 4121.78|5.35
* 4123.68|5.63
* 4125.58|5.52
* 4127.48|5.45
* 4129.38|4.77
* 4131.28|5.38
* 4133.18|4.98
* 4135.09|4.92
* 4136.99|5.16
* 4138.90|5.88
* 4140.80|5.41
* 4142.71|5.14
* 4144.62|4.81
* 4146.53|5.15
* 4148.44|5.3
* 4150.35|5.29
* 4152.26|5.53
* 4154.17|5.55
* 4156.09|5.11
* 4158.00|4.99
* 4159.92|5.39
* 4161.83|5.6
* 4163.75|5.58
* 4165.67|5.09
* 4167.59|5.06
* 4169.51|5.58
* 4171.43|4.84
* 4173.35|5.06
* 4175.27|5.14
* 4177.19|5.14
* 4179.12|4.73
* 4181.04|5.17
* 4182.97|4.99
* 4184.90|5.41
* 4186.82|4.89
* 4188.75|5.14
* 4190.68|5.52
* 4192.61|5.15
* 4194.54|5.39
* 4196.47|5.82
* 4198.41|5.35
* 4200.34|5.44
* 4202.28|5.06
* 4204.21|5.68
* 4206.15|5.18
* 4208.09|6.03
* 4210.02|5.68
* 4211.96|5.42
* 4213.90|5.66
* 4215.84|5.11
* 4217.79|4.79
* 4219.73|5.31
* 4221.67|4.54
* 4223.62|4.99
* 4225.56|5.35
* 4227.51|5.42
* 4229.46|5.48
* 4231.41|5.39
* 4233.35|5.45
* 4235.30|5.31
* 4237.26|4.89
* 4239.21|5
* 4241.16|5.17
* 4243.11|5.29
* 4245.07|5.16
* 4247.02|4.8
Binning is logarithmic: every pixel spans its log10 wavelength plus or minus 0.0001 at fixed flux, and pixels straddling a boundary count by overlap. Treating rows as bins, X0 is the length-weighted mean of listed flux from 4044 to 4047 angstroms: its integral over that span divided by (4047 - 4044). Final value 5.09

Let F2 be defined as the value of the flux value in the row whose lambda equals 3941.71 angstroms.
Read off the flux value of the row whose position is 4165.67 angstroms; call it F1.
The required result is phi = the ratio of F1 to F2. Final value 0.94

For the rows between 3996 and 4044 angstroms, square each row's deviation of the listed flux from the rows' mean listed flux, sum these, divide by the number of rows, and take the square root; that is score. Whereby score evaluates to 0.4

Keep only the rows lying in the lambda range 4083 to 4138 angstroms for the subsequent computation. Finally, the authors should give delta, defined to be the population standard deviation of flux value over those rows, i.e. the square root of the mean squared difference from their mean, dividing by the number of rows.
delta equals 1.45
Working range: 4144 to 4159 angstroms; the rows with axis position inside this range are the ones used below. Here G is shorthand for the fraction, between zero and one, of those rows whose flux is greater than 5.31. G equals 0.25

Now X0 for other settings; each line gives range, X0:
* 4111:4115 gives 4.87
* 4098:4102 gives 8.46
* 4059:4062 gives 5.35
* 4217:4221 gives 5.03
